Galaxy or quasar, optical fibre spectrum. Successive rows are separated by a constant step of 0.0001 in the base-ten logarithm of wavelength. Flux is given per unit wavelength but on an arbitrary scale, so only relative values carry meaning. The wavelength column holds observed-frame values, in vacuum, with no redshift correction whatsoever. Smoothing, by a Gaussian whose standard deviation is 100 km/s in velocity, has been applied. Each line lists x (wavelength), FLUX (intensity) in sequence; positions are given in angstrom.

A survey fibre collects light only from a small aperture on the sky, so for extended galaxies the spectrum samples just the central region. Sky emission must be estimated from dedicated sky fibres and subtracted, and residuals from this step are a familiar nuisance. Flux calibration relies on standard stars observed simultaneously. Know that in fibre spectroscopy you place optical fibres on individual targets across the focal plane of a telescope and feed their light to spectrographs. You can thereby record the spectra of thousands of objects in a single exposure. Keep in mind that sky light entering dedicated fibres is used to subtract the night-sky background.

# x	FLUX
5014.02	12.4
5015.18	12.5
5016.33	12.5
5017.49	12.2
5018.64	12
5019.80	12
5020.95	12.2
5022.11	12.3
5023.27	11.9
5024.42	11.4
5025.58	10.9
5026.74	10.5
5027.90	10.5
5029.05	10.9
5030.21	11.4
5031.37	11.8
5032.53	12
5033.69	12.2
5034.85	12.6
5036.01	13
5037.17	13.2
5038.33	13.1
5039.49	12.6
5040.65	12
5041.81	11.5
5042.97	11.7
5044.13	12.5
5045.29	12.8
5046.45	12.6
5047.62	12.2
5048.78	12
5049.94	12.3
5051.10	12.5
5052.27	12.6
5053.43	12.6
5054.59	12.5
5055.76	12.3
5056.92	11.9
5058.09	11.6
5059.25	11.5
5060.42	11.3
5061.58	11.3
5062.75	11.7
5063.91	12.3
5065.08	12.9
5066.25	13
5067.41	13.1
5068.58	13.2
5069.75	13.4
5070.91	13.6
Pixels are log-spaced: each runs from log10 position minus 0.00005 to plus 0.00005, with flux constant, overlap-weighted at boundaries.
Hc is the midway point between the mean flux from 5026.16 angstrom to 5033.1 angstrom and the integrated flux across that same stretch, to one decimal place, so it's 44.4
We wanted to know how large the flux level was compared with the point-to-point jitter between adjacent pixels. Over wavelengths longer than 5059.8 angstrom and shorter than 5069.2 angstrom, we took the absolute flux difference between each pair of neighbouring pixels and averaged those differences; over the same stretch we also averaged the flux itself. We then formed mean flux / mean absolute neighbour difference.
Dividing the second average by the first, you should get 45.5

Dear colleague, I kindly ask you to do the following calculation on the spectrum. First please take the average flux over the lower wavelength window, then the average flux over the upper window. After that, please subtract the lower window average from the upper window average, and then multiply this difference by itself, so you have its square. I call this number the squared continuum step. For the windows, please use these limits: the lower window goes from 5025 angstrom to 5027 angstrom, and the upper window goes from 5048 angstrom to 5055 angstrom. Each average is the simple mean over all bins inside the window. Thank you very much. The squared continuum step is 2.9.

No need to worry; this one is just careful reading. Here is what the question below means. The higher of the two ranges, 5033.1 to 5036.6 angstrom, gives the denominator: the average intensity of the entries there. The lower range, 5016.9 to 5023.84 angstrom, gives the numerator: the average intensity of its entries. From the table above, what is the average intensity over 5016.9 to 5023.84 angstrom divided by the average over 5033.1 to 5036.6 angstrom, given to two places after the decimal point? 0.96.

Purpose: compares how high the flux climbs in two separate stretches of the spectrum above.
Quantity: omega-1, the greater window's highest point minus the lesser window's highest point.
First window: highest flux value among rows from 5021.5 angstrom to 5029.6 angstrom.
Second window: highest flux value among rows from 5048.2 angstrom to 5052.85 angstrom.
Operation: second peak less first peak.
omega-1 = 0.30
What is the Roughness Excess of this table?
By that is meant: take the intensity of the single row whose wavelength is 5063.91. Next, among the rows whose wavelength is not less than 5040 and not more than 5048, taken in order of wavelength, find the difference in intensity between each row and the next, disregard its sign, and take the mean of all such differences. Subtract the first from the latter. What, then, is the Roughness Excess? -11.9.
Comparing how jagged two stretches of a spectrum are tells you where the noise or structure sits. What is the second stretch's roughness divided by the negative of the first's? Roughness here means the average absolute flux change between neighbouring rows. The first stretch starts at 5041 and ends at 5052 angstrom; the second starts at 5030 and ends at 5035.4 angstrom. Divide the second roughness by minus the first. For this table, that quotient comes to -0.9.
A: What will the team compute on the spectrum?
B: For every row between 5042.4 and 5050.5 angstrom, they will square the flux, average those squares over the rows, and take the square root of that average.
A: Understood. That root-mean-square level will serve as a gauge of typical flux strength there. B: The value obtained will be 12.3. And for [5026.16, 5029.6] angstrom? 10.6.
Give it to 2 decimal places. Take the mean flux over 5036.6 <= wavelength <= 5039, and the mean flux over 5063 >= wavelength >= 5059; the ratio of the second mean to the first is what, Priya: 0.87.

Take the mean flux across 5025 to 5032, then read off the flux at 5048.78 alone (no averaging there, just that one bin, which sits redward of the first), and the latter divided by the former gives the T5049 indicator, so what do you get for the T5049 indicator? 1.09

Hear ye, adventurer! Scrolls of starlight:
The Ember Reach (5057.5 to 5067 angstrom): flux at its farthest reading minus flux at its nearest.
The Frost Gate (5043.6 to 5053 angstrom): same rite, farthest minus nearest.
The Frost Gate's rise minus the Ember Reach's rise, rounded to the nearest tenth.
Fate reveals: -1.3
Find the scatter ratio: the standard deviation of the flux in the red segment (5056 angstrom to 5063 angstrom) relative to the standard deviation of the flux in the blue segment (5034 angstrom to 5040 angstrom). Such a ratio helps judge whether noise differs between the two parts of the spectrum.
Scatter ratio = 0.8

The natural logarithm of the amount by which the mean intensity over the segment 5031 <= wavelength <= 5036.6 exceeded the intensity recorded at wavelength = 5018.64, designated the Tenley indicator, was -1.1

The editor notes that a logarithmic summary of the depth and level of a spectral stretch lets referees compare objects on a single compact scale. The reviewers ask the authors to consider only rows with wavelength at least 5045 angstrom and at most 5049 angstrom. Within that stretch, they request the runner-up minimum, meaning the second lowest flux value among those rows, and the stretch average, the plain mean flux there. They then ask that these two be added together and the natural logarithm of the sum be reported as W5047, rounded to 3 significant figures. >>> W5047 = 3.20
